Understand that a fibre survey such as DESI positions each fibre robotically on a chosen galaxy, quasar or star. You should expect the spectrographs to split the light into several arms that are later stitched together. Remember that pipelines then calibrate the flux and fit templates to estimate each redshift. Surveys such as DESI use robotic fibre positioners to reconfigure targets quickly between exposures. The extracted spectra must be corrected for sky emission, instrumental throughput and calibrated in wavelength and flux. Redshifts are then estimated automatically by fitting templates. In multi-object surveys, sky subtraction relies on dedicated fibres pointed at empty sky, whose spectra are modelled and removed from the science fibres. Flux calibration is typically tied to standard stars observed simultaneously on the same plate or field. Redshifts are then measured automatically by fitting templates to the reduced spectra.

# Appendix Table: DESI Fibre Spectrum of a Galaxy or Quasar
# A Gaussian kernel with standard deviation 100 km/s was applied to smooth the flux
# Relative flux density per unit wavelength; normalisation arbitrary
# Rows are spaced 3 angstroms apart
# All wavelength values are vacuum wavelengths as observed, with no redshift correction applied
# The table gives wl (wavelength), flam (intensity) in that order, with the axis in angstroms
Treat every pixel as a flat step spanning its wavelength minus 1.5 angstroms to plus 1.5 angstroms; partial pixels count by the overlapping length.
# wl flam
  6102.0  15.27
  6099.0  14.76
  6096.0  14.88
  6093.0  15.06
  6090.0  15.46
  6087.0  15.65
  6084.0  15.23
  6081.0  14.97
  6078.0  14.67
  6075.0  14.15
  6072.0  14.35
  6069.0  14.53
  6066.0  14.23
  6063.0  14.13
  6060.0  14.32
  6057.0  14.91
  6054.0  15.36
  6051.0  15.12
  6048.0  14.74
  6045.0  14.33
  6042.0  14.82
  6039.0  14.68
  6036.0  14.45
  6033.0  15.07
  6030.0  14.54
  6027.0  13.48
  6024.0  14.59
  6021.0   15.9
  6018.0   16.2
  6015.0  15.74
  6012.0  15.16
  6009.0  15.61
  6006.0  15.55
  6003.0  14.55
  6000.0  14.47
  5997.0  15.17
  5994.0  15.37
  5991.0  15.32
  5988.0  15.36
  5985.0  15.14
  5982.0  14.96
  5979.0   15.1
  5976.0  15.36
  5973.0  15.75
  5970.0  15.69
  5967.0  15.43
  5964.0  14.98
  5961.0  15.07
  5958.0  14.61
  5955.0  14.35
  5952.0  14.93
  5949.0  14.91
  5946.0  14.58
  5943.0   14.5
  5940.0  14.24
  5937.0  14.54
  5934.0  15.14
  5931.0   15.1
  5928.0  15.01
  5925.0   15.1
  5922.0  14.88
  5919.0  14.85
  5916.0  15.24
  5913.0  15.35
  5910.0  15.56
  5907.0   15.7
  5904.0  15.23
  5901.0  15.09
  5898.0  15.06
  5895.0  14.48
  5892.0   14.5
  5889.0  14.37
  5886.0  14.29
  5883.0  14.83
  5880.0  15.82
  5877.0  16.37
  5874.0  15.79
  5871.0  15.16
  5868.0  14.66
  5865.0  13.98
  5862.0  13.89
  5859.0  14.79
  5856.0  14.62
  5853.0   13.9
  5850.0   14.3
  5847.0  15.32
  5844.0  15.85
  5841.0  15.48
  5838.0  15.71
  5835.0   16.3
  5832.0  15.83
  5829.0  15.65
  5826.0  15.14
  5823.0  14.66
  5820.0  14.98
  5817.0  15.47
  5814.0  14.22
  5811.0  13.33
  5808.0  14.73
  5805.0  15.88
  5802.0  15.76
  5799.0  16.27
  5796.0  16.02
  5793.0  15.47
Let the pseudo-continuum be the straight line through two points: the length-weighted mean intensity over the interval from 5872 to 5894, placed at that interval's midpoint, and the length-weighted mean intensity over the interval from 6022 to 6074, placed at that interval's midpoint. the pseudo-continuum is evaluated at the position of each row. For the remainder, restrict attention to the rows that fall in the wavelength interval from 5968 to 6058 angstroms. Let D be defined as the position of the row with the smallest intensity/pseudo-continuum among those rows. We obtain 6027.0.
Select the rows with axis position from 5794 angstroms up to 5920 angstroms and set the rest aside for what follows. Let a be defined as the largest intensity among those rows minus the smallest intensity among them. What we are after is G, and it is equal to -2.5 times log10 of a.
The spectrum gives -1.21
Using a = 3.0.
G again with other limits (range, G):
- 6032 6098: -0.45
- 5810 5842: -1.18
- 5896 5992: -0.45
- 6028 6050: 0.33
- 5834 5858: -0.95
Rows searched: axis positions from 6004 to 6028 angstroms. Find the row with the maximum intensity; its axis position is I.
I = 6018.0 angstroms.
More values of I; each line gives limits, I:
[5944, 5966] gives 5961.0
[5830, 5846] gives 5835.0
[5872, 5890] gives 5877.0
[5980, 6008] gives 6006.0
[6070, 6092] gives 6087.0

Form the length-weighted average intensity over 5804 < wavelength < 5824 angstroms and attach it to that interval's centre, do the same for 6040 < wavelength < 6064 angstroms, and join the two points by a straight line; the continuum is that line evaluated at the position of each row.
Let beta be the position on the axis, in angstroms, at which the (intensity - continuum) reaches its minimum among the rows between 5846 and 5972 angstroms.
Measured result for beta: 5862.0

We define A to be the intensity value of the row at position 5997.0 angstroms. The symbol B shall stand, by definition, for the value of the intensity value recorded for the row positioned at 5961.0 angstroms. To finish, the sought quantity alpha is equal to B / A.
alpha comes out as 0.99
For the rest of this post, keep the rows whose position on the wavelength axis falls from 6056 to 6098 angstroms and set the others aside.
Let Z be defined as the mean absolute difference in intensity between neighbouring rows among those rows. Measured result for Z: 0.3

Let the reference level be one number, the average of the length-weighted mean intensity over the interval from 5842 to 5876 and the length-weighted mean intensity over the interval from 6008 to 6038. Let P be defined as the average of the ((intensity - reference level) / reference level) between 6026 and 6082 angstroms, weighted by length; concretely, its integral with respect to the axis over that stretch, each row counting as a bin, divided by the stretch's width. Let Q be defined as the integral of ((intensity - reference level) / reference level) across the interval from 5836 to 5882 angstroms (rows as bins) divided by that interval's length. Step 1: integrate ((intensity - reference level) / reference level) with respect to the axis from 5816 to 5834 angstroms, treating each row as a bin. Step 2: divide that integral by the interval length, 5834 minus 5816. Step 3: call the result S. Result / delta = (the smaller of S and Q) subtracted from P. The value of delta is -0.03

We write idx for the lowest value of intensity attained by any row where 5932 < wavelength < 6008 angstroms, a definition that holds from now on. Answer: 14.24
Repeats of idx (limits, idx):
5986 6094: 13.48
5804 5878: 13.33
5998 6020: 14.47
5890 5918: 14.48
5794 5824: 13.33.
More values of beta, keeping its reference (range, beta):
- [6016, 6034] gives 6027.0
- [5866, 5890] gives 5886.0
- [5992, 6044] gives 6027.0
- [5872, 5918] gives 5886.0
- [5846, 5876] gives 5862.0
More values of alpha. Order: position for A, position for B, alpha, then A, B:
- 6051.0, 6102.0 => 1.01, 15.12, 15.27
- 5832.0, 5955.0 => 0.91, 15.83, 14.35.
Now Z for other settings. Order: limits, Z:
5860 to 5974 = 0.3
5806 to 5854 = 0.6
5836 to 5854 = 0.5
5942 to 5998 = 0.2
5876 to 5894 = 0.5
